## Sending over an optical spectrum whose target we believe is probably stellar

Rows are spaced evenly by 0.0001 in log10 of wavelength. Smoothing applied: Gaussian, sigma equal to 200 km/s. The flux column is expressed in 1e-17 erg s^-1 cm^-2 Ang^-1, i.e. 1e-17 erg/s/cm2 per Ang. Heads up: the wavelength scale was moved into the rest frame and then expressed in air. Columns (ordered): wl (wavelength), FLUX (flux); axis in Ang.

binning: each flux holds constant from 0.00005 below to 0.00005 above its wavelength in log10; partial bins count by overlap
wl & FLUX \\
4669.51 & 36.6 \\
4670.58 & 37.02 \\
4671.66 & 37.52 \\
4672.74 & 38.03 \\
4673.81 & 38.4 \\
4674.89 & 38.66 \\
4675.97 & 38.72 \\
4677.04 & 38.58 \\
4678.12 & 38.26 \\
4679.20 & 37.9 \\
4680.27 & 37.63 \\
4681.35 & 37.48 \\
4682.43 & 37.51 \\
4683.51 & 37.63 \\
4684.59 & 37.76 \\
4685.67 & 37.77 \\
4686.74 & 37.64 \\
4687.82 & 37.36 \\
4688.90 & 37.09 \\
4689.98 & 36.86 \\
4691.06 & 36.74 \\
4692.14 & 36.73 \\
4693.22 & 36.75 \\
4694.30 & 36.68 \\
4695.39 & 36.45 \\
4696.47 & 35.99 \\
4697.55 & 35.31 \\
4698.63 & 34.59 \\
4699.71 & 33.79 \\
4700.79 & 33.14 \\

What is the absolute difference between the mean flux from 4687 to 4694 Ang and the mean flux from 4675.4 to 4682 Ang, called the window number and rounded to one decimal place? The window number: 1.2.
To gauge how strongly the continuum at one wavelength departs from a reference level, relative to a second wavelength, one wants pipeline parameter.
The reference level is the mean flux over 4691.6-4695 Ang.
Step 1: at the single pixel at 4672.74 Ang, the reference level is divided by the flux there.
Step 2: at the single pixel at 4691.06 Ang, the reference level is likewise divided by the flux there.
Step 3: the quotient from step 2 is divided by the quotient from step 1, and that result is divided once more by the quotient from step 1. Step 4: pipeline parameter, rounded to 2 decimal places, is 1.07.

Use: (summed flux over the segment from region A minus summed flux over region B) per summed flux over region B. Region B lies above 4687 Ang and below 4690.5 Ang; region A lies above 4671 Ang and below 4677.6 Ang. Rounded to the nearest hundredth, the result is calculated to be 1.07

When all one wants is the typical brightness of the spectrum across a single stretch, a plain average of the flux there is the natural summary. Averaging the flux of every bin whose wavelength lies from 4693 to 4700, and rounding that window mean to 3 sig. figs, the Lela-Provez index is 35.7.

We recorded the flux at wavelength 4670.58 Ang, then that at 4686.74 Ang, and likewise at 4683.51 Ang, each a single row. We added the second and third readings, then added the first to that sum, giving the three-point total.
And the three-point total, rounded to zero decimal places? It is 112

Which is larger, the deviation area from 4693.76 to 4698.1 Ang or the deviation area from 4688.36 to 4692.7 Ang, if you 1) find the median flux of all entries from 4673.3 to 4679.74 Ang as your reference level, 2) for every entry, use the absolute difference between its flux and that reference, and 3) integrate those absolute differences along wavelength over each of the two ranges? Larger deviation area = 10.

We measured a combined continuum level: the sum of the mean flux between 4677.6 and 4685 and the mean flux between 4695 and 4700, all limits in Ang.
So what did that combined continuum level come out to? 73.0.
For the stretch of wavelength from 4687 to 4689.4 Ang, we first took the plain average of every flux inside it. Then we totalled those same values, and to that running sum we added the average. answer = 112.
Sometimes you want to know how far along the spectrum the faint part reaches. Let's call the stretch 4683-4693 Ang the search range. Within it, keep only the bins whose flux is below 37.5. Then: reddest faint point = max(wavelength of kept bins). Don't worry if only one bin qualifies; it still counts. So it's 4692.14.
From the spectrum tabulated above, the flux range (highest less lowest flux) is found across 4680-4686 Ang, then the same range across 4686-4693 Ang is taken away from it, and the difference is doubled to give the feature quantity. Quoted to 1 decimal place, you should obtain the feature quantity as -1.2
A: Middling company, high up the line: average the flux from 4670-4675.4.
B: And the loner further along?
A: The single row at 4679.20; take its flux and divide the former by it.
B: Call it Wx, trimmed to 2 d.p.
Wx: 1.00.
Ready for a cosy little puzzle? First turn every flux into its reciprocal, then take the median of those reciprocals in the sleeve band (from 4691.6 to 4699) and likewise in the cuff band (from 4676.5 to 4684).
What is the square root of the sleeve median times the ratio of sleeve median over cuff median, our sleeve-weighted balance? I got 0.168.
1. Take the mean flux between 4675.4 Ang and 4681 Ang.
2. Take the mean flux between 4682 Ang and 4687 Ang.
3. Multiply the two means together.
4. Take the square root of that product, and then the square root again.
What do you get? 6.16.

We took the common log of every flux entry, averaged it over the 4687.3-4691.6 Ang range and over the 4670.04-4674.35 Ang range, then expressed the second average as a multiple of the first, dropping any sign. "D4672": 1.01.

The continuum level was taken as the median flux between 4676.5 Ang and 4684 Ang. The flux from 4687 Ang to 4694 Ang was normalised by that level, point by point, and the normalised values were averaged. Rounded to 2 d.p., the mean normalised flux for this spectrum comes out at 0.98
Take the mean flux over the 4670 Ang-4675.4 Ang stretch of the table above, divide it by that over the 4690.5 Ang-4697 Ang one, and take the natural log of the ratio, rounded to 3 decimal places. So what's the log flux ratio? 0.037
